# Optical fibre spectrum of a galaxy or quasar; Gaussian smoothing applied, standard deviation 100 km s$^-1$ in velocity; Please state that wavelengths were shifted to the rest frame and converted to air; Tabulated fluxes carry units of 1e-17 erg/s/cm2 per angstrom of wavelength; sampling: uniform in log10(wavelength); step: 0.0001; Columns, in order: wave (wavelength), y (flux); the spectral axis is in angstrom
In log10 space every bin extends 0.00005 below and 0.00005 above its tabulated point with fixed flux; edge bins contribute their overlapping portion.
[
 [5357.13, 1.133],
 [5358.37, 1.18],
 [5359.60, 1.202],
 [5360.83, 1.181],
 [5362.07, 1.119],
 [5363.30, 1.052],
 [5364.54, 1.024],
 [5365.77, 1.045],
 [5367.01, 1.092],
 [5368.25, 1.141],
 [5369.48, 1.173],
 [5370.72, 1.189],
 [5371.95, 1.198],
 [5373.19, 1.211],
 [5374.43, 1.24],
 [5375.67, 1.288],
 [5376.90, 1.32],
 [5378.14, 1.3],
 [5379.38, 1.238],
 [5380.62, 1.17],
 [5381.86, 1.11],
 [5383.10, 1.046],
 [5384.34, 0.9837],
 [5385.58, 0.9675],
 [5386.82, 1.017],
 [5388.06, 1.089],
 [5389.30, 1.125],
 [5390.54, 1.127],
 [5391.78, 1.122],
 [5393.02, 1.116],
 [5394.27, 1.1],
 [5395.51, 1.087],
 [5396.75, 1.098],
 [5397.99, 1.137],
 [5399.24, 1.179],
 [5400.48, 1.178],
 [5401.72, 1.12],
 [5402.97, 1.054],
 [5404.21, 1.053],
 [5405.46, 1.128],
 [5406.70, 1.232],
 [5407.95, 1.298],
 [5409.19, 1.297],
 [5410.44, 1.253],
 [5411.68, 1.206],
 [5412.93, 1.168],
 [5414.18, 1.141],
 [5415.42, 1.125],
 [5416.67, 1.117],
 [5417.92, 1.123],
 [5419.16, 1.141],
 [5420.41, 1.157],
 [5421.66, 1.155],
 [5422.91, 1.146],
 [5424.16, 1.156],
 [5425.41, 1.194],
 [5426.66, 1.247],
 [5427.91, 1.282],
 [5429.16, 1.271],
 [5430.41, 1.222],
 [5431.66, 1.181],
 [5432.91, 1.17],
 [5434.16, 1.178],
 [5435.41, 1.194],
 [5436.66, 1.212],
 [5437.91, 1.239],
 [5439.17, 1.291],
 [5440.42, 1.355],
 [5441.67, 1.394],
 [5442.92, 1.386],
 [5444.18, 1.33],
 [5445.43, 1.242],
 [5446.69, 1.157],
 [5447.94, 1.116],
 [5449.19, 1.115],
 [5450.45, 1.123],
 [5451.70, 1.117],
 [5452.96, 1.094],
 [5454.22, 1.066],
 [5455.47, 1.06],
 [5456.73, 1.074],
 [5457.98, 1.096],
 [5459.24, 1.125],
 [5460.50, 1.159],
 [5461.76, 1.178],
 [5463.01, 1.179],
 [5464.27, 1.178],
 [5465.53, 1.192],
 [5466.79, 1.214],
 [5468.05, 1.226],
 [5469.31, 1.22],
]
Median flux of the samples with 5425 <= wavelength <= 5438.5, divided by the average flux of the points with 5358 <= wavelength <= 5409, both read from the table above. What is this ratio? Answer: 1.06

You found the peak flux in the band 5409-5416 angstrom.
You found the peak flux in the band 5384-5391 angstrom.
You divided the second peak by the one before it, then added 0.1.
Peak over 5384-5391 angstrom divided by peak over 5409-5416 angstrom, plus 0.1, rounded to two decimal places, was 0.97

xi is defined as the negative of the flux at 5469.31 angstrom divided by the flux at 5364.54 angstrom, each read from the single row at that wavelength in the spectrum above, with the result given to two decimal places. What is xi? -1.19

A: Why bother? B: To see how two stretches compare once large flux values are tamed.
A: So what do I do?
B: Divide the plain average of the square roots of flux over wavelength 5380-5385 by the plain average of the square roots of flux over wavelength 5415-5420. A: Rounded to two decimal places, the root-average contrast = 0.98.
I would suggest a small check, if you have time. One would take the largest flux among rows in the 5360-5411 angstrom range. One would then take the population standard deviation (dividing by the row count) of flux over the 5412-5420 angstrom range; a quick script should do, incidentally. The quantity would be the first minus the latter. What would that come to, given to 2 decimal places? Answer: 1.30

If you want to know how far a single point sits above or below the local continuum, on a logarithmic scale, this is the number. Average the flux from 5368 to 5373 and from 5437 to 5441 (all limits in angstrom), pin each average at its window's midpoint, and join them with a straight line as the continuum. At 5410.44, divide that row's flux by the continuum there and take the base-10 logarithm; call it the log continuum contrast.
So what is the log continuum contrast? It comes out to 0.003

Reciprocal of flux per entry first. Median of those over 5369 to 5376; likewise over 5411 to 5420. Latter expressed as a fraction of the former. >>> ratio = 1.06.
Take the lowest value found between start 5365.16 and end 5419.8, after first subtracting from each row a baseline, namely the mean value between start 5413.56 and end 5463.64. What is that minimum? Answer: -0.22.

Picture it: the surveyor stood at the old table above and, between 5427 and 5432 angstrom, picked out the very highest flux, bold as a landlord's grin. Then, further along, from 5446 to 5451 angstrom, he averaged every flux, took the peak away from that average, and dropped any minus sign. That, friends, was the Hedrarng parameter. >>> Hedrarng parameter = 0.15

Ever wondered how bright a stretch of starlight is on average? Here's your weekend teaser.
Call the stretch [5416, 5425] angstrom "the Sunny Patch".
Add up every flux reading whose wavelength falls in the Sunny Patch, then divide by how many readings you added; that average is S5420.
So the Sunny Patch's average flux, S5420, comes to 1.14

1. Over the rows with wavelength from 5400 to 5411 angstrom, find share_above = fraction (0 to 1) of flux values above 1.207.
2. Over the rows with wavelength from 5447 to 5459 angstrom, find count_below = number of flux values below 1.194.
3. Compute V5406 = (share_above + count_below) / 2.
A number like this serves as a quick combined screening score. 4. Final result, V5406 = 4.7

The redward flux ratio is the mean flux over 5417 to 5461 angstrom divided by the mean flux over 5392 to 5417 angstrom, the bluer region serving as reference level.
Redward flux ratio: 1.03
